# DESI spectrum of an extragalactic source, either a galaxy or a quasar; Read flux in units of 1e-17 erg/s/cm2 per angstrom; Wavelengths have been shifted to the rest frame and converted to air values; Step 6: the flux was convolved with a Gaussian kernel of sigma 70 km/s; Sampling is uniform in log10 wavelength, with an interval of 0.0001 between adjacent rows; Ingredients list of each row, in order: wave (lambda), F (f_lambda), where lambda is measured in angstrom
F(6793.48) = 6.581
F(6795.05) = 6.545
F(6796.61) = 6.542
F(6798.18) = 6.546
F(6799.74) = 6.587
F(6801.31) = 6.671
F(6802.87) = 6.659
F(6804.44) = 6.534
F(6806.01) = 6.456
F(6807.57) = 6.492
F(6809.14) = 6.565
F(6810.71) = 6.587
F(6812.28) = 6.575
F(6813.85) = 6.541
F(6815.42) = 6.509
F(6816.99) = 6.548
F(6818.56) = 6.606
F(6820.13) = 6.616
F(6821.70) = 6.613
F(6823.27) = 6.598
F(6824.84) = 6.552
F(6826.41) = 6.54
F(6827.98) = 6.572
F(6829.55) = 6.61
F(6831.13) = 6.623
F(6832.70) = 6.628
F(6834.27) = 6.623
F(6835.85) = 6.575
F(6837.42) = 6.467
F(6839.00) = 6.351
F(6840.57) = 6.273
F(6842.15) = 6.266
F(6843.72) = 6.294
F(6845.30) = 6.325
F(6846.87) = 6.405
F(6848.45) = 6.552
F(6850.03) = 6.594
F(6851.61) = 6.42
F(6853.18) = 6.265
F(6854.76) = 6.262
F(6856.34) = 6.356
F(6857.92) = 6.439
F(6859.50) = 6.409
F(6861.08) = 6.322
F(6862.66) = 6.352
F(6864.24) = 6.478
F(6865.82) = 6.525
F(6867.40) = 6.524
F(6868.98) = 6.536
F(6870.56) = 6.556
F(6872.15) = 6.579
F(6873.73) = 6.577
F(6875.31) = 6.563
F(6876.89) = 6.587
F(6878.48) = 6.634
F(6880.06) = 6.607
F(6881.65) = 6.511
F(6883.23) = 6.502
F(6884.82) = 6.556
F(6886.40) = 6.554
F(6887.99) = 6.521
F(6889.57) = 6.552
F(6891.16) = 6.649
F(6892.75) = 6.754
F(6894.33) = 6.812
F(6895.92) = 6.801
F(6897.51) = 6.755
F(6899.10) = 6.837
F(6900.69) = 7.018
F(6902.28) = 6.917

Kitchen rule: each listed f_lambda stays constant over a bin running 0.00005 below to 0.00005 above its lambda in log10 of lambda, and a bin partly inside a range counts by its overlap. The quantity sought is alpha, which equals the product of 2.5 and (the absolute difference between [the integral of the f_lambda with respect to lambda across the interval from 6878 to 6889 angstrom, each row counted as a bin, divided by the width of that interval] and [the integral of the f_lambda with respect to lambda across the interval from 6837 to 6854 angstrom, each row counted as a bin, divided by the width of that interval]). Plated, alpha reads 0.44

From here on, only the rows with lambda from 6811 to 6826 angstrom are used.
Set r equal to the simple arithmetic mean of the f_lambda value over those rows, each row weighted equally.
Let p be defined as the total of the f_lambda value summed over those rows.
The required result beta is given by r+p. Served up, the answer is 66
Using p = 59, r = 6.57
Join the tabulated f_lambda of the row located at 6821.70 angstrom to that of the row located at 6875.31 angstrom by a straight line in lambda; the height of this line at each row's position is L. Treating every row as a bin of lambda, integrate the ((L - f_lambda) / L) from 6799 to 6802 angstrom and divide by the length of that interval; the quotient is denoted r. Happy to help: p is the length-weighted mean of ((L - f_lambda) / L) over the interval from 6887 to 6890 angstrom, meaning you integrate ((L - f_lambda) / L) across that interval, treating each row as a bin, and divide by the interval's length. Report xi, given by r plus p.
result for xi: 0.003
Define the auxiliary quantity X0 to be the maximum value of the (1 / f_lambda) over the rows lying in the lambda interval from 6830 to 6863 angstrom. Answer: 0.1597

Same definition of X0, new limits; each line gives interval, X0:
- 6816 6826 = 0.1527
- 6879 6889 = 0.1538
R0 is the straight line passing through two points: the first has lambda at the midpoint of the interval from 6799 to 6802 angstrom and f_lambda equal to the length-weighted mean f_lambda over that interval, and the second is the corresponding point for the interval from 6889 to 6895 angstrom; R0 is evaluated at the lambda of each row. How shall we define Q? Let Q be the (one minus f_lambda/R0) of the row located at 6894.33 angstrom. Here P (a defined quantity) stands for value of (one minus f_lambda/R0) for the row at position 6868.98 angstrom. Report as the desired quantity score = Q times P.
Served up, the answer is -0.0004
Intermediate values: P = 0.02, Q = -0.017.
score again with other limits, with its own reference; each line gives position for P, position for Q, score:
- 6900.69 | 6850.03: -0.0005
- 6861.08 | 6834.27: 0.0002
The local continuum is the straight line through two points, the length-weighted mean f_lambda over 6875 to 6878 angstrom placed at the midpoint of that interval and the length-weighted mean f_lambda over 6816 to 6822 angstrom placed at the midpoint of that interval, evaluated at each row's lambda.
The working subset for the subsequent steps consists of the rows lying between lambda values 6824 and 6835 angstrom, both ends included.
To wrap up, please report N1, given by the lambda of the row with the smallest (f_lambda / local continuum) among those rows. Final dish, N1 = 6826.41 angstrom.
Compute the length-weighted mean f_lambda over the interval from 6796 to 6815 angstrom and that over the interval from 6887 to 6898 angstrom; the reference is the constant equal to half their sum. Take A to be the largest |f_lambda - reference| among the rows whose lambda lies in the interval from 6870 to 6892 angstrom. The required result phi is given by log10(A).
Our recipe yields -0.91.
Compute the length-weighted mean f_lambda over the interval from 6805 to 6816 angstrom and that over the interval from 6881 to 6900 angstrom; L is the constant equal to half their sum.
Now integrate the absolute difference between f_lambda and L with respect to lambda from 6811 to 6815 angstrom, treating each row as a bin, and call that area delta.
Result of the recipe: 0.14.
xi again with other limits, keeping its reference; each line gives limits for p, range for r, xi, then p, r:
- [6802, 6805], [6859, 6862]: 0.037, 0.004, 0.033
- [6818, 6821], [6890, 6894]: -0.023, 0.001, -0.023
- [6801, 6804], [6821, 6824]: -0.002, -0.003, 0.001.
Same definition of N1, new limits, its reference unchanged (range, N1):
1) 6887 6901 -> 6887.99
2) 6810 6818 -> 6815.42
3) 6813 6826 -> 6815.42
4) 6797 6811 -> 6806.01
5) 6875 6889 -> 6883.23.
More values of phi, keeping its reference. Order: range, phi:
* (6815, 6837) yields -0.94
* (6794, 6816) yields -0.78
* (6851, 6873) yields -0.44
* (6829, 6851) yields -0.45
